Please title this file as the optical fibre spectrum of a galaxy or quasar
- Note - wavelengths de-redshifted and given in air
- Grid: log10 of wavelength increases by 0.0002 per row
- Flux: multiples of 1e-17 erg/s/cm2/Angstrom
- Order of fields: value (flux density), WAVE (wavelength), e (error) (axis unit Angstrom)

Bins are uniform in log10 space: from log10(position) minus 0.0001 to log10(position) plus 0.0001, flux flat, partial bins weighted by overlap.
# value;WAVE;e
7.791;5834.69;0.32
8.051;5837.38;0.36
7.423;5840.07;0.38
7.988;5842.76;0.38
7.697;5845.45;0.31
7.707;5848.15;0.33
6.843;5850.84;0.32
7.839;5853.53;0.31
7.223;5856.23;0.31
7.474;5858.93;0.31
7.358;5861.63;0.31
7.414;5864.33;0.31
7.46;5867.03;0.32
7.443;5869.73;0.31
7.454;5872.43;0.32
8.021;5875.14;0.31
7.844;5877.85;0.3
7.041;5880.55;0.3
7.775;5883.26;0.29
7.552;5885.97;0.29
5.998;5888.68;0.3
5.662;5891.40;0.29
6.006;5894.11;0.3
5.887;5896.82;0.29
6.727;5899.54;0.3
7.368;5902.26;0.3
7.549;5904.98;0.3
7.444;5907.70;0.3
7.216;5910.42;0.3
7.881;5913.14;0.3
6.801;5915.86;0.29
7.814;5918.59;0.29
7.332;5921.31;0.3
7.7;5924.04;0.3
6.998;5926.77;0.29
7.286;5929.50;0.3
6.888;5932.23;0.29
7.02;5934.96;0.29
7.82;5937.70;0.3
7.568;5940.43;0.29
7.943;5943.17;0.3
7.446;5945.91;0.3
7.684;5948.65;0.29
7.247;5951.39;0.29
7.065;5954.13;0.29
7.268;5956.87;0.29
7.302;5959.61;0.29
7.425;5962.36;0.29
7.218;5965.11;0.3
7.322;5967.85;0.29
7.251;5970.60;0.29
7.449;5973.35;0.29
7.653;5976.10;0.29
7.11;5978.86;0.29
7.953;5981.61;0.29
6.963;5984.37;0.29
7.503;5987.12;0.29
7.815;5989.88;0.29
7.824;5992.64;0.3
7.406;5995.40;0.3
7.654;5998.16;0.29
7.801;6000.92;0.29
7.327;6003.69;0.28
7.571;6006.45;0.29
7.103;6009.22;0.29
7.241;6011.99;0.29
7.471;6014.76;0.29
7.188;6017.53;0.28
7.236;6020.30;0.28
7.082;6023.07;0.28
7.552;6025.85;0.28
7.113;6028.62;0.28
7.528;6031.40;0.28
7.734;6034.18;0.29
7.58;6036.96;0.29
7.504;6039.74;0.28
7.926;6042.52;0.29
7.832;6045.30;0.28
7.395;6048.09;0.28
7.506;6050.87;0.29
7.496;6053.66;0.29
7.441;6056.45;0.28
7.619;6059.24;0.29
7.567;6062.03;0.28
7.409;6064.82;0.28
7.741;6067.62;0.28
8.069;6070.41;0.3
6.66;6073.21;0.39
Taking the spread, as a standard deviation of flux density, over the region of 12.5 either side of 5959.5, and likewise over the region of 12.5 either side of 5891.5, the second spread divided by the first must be 4.7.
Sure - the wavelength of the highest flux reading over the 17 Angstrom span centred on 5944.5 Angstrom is 5943.17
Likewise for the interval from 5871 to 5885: 5875.14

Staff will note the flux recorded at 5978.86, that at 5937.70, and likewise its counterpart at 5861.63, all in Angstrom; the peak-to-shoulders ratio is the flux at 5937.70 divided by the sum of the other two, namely 0.541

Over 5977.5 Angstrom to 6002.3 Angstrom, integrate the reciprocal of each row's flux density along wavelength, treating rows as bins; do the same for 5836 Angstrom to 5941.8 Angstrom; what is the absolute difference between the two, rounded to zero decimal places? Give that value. 11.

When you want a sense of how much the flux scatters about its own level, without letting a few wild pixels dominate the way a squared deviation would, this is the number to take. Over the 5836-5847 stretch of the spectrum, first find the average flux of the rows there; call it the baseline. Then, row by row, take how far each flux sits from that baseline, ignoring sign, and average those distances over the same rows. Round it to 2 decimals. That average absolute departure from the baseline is 0.23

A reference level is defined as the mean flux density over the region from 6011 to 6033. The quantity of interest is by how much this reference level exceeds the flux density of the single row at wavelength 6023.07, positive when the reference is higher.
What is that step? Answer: 0.2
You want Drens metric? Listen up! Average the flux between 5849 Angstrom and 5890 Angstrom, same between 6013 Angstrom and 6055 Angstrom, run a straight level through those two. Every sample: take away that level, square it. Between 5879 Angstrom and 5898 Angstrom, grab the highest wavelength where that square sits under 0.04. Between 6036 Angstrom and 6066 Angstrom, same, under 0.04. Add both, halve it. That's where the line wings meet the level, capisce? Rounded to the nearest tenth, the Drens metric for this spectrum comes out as 5975.4 Angstrom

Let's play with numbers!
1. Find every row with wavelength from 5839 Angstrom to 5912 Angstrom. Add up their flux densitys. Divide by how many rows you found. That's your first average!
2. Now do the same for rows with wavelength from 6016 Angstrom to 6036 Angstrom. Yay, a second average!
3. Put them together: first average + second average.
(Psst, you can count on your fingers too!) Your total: 14.6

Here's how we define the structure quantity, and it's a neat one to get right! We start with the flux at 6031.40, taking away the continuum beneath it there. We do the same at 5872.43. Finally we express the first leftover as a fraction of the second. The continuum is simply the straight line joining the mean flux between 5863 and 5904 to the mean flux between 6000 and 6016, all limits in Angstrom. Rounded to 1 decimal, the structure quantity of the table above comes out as 0.1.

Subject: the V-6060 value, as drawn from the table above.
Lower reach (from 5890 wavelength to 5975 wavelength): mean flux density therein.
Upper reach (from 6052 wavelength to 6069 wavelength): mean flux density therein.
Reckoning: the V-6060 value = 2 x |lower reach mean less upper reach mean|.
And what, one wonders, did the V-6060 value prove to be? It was 0.7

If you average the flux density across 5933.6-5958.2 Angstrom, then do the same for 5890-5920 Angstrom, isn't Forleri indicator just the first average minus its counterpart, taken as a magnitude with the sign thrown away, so 0.51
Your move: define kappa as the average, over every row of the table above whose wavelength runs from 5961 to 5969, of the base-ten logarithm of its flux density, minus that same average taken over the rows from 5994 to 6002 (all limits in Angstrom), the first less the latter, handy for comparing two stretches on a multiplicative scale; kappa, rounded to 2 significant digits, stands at -0.017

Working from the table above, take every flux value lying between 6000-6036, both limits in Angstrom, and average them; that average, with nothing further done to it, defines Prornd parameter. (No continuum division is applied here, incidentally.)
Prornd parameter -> 7.38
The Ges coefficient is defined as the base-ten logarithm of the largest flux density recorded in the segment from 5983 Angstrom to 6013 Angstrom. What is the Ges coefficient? 0.893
